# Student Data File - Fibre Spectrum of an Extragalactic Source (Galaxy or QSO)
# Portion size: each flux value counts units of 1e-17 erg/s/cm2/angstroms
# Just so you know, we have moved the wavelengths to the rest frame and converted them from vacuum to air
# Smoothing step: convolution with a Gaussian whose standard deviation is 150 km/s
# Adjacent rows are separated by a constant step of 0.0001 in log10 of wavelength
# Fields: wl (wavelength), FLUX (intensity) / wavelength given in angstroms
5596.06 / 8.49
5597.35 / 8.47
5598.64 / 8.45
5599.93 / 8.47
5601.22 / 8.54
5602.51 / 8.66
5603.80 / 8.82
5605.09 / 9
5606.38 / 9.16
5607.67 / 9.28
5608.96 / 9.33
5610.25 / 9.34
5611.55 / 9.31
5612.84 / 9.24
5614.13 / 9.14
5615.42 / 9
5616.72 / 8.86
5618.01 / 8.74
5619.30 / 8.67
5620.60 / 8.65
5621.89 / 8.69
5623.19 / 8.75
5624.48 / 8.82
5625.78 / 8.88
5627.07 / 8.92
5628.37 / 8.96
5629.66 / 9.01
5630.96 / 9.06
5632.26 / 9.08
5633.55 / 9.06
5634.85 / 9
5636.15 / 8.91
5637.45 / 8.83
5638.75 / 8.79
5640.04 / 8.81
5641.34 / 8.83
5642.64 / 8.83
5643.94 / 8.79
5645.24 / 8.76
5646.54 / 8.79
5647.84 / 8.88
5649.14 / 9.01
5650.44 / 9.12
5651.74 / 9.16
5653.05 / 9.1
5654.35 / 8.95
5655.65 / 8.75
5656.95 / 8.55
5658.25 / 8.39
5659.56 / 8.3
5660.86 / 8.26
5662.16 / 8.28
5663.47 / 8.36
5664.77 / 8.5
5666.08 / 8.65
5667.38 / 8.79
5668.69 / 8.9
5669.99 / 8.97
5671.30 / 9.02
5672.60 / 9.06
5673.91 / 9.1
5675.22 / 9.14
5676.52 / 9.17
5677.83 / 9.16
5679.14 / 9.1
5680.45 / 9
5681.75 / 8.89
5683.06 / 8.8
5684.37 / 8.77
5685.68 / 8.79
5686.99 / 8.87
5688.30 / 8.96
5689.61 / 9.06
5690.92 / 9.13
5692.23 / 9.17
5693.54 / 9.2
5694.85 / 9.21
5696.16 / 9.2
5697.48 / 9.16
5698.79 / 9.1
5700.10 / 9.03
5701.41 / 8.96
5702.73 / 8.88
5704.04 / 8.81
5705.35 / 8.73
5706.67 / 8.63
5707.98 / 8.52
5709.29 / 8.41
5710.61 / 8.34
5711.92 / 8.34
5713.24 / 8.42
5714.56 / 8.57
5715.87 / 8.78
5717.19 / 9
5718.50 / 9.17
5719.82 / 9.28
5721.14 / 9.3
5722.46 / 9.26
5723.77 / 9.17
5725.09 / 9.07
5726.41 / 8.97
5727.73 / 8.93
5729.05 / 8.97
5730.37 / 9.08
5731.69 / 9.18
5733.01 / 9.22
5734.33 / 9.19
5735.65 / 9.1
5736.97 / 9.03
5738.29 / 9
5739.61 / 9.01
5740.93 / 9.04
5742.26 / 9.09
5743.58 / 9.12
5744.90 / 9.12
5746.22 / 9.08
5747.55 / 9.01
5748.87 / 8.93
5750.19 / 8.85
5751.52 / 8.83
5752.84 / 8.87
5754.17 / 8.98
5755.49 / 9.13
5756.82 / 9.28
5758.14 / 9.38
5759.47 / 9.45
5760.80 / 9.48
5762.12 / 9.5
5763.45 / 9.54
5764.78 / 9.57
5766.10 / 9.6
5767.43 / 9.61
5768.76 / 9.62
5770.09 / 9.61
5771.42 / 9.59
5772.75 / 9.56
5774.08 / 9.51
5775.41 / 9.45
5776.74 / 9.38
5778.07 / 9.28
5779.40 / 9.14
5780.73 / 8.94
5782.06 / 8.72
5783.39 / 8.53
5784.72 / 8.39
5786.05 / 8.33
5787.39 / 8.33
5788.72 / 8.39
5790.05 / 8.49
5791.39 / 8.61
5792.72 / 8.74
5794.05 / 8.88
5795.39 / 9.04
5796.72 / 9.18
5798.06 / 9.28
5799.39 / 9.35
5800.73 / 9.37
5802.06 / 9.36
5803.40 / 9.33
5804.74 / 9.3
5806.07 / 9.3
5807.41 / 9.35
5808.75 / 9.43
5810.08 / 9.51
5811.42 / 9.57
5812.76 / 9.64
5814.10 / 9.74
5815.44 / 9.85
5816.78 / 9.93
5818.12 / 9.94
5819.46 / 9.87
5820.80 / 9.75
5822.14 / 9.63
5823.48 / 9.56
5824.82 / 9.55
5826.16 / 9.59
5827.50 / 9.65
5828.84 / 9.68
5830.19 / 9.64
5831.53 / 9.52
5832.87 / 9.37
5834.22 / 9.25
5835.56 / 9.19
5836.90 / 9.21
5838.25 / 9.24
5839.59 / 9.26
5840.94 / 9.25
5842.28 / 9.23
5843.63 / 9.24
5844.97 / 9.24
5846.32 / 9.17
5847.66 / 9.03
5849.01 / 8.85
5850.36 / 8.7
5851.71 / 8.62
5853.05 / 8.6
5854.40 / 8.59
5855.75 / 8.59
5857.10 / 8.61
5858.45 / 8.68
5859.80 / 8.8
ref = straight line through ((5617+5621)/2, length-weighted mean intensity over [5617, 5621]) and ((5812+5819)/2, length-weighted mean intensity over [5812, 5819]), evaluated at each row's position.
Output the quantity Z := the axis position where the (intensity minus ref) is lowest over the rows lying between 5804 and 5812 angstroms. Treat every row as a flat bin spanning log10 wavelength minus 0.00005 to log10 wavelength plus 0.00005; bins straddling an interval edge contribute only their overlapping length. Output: 5806.07 angstroms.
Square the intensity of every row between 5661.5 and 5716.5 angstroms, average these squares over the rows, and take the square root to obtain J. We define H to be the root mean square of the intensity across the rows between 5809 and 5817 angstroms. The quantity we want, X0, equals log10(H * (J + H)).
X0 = 2.26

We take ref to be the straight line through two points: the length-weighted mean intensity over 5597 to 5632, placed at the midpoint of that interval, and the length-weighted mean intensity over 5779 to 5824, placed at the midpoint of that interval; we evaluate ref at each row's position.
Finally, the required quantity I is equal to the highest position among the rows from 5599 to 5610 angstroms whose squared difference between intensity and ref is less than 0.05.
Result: 5605.09 angstroms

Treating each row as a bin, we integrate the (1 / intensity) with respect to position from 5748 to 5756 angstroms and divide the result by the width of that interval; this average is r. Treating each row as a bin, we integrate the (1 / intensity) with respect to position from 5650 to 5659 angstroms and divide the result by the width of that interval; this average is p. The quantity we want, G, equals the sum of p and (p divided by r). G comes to 1.12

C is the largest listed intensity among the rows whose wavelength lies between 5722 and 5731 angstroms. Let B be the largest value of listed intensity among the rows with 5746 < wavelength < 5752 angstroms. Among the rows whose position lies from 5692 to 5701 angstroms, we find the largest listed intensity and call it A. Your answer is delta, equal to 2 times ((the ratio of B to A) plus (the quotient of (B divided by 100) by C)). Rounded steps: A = 9.21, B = 9.08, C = 9.26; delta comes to 1.99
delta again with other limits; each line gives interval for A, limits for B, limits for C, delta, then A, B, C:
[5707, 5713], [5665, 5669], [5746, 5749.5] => 2.11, 8.52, 8.9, 9.08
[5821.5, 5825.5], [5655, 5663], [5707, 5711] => 1.84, 9.63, 8.75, 8.52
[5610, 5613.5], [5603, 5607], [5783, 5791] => 1.98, 9.34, 9.16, 8.53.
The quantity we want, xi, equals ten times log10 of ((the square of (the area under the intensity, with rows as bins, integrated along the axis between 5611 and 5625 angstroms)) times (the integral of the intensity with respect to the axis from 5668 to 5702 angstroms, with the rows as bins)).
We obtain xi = 67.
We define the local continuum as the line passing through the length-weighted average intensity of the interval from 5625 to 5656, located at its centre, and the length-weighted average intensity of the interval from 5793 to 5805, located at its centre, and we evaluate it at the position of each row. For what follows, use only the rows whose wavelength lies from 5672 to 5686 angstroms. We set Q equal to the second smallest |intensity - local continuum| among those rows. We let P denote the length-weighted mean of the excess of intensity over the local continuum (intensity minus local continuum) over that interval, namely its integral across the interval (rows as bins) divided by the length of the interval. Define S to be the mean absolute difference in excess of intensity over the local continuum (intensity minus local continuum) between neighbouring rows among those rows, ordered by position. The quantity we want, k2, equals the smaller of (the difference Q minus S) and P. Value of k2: 0.005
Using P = 0.01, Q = 0.07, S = 0.05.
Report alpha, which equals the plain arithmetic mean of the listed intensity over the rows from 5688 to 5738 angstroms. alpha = 9.0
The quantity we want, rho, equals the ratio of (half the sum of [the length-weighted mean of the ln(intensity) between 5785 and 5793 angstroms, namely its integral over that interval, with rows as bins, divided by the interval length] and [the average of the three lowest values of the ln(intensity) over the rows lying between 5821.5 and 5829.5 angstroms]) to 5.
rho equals 0.439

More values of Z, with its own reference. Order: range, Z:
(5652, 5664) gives 5660.86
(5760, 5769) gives 5760.80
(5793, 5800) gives 5794.05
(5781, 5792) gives 5787.39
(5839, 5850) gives 5849.01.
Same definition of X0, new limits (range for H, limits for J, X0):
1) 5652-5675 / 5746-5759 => 2.19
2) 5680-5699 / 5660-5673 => 2.20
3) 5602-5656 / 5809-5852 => 2.22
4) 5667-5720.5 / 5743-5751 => 2.20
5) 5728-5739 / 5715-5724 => 2.22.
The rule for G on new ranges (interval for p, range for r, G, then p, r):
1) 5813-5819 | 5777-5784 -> 1.01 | 0.101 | 0.112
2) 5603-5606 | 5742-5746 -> 1.13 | 0.112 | 0.110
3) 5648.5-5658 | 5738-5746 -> 1.13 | 0.112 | 0.110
